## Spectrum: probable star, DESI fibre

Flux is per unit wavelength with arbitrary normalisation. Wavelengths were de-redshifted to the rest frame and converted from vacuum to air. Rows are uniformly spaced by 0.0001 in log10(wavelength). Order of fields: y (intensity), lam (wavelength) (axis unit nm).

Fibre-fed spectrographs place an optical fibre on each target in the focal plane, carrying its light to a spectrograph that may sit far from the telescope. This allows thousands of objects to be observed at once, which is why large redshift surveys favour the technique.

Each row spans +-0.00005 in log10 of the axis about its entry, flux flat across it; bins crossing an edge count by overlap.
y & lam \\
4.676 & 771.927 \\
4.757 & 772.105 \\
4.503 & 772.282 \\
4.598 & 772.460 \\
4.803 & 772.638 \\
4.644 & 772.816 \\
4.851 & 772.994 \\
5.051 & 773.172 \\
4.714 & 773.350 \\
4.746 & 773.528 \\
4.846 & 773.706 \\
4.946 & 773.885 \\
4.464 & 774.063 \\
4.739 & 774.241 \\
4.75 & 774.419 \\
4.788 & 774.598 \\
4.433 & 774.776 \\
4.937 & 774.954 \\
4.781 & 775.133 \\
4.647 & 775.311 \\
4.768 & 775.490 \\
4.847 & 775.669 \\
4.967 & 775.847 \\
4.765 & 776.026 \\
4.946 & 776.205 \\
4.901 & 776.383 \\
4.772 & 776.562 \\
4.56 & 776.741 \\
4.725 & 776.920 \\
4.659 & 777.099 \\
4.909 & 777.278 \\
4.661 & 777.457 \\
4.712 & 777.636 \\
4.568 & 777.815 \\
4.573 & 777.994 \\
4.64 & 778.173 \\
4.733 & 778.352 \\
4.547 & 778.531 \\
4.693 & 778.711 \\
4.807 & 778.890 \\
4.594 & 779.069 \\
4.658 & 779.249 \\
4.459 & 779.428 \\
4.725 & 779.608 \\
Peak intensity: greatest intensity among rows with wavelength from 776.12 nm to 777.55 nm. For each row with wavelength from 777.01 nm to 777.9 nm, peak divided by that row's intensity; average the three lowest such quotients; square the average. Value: 1.08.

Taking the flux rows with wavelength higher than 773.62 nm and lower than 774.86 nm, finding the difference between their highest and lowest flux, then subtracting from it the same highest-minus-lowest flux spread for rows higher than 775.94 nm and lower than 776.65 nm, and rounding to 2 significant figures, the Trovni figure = 0.33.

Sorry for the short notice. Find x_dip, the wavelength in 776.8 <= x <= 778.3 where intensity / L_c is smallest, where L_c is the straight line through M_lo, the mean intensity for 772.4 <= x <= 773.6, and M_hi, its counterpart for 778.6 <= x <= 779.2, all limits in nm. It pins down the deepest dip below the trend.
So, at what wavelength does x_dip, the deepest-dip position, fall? 777.815 nm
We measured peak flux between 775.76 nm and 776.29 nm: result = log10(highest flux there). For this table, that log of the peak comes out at 0.696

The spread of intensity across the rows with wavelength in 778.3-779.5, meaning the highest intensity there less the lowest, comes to 0.35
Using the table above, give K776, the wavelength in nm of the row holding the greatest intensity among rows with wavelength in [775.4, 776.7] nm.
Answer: 775.847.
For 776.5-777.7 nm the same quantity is 777.278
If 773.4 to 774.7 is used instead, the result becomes 773.885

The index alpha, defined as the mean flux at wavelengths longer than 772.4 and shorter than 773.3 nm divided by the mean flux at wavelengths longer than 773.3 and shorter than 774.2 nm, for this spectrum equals 1.01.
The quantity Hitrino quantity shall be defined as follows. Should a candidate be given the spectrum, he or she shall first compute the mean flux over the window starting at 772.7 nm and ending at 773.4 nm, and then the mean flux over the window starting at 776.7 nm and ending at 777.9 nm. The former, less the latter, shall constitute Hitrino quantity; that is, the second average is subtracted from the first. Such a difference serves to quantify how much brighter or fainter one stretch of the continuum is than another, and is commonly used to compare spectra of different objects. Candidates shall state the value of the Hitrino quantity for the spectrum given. 0.13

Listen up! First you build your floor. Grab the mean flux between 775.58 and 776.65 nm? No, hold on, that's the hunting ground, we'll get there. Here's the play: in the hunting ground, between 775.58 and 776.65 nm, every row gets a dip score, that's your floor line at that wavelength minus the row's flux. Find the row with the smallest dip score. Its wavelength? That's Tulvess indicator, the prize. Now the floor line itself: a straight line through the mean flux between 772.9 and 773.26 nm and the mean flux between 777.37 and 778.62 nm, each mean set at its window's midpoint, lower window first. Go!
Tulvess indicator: 776.205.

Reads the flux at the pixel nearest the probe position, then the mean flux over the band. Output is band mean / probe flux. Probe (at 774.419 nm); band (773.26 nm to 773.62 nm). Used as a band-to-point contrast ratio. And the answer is 1.00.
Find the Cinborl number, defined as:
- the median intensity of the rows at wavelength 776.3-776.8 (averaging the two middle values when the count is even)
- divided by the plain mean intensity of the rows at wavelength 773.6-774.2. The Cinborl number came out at 1.00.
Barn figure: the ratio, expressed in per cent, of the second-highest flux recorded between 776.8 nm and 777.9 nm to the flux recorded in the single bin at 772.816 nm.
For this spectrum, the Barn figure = 102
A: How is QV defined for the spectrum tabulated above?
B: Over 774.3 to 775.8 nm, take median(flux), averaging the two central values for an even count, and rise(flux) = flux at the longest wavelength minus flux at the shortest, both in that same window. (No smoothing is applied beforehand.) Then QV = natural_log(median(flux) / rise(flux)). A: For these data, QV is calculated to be 3.90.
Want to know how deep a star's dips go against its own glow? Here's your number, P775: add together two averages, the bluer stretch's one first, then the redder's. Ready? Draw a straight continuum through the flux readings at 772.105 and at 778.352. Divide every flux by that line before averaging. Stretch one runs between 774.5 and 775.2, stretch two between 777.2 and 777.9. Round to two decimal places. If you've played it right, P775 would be 1.99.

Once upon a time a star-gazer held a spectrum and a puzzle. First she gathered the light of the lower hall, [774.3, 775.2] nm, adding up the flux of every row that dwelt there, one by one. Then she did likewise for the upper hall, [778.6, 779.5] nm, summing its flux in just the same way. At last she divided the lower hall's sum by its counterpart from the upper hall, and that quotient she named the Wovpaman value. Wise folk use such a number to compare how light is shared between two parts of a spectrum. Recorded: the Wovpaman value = 1.02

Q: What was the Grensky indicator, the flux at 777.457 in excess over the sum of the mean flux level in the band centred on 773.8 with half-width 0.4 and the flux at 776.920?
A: -4.81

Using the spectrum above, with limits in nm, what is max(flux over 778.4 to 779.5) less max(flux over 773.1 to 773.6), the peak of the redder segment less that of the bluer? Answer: -0.24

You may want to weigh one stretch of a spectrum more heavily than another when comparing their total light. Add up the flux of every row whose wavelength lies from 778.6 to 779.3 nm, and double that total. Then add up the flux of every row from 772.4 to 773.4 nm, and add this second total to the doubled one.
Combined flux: 66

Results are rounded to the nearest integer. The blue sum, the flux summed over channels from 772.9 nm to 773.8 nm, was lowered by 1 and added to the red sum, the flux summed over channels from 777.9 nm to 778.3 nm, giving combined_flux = 32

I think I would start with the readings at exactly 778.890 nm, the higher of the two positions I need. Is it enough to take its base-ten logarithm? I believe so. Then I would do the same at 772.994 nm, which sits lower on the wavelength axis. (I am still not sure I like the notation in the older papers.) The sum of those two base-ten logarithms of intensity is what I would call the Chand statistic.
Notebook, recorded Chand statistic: 1.37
